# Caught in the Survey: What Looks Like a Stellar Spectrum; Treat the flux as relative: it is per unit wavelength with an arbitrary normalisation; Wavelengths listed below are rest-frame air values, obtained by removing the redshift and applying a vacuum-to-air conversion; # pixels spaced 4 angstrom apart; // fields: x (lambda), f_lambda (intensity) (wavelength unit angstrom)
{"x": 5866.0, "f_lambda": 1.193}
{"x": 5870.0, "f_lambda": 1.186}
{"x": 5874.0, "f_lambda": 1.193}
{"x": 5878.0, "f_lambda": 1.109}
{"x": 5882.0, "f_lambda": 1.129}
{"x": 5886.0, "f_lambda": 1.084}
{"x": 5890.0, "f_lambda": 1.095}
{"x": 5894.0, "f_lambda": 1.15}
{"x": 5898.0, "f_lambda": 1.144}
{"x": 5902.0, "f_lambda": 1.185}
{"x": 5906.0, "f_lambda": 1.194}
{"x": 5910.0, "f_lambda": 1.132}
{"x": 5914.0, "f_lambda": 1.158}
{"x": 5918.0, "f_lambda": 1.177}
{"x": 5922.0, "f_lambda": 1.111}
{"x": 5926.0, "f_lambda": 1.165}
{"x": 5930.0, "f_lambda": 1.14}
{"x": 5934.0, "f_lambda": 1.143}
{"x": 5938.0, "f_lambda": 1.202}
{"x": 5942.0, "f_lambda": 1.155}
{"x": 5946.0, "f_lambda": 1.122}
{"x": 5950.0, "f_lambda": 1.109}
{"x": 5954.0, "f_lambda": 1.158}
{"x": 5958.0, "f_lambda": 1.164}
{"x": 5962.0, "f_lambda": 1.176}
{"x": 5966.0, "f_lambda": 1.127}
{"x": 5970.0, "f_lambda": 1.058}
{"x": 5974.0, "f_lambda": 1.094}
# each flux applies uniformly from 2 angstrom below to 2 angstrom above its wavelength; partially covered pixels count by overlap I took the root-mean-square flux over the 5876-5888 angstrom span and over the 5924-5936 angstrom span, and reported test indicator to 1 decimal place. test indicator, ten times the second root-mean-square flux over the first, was 10.4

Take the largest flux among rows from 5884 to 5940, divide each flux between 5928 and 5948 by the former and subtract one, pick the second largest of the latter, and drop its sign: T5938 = 0.039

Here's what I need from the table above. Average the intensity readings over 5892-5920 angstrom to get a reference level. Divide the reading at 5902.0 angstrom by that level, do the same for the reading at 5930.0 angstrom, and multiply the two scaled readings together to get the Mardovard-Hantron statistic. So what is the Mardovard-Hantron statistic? 1.00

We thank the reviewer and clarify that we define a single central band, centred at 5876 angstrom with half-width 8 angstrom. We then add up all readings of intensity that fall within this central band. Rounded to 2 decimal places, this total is 4.62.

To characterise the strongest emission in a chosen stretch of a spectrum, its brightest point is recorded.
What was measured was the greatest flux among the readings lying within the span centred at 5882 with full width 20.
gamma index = 1.193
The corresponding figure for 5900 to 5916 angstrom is 1.194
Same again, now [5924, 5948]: 1.202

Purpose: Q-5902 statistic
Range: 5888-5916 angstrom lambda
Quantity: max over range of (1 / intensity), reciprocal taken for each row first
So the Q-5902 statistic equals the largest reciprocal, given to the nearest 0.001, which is 0.913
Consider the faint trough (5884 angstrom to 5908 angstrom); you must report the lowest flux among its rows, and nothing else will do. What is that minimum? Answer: 1.084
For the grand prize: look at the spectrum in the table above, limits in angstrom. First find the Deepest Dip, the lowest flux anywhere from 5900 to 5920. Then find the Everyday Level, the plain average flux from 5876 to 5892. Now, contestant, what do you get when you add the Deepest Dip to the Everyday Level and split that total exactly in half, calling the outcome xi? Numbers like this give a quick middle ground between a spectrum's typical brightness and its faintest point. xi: 1.12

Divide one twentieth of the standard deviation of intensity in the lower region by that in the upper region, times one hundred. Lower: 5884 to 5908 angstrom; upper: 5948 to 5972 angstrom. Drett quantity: 5.1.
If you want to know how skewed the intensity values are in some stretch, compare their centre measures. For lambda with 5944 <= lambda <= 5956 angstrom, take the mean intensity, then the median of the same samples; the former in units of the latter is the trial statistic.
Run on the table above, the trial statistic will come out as 1.01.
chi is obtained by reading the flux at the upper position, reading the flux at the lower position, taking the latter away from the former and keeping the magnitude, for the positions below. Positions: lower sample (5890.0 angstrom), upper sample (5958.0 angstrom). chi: 0.0690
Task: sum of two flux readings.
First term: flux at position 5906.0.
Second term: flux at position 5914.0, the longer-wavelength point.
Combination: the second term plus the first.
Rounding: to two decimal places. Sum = 2.35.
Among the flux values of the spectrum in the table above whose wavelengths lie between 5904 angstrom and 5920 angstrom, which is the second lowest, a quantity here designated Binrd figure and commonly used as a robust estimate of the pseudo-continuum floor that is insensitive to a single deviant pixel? 1.158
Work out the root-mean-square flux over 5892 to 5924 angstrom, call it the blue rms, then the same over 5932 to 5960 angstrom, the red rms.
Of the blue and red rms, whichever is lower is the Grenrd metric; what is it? 1.15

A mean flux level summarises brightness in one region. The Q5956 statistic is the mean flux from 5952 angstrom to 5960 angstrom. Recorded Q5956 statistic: 1.161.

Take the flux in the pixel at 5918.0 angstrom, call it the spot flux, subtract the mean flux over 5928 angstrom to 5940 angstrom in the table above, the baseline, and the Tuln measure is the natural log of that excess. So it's -4.2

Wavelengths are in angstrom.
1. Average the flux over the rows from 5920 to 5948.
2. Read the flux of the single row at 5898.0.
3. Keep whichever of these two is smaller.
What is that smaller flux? 1.14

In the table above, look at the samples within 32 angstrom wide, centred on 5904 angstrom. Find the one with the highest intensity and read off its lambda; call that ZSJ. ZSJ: 5906.0 angstrom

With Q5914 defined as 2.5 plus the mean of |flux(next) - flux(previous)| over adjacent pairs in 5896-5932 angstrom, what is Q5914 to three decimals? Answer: 2.538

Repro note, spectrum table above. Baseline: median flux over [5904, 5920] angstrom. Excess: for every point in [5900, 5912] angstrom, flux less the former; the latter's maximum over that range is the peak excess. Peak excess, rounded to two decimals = 0.03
